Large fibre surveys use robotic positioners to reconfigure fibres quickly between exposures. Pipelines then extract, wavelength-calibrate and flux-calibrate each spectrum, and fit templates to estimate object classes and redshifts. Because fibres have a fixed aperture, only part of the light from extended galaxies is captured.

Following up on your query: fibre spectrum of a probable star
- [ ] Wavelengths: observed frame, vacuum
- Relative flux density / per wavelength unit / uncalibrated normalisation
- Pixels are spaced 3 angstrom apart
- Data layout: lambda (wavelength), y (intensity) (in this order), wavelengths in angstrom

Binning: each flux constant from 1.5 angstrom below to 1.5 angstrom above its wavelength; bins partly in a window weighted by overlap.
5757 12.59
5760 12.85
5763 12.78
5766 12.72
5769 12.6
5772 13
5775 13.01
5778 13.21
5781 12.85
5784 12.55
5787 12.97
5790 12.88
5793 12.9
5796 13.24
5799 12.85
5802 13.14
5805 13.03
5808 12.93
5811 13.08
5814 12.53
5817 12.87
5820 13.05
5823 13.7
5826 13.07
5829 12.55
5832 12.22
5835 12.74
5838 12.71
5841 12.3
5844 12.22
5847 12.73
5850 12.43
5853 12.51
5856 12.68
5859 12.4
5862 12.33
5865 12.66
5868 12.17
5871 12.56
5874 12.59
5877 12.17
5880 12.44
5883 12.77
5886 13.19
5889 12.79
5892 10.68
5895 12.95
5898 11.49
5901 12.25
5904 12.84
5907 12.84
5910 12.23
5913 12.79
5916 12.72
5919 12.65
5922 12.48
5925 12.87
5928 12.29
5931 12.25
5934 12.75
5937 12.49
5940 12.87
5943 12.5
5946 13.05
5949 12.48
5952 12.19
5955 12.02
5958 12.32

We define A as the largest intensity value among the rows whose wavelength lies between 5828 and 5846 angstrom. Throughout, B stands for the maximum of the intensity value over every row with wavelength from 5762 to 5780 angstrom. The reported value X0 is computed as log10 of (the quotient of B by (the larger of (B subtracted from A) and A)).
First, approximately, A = 12.74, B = 13.21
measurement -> 0.016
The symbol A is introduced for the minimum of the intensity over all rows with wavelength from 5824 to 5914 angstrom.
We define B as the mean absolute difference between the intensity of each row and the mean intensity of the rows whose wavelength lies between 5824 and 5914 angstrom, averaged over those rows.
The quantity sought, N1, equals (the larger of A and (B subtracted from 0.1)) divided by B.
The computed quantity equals 33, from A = 10.68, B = 0.32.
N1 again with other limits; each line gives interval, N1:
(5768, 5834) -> 56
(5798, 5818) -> 87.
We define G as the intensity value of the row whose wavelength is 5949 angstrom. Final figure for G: 12.48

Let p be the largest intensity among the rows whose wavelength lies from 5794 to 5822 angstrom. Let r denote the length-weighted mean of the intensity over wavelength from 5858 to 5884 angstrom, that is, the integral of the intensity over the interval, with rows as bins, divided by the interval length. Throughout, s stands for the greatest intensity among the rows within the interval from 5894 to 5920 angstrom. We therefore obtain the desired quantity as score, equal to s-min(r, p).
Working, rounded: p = 13.24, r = 12.45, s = 12.95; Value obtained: 0.50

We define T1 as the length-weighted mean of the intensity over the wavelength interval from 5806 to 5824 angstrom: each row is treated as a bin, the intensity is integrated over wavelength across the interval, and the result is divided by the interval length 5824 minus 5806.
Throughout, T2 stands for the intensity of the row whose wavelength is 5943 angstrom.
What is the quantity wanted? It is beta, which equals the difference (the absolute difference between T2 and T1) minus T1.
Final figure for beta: -12.5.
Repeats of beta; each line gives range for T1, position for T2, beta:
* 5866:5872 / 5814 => -12.2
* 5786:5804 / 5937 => -12.5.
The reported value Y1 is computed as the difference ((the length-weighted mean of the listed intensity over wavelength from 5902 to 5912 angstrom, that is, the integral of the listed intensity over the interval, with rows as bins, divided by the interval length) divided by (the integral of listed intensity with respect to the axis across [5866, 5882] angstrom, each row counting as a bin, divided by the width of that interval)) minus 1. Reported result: 0.018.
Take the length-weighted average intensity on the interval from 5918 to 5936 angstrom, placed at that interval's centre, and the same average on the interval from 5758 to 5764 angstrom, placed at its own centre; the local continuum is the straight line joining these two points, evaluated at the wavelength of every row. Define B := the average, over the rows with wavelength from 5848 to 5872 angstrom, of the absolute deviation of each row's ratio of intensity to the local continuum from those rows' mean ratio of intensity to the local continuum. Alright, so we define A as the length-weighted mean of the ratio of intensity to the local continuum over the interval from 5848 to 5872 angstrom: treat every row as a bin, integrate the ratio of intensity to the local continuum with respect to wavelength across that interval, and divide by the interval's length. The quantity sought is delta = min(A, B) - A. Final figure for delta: -0.98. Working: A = 0.99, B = 0.0108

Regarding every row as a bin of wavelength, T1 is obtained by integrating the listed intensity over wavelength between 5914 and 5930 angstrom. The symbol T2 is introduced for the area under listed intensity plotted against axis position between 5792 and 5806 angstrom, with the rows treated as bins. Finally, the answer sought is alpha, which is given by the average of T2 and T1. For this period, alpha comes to 192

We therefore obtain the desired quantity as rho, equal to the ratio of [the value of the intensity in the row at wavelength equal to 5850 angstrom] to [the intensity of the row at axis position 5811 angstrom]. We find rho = 0.95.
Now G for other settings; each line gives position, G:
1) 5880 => 12.44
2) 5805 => 13.03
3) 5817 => 12.87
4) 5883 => 12.77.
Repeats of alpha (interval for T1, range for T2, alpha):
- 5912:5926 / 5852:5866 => 176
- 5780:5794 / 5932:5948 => 191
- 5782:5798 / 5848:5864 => 203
